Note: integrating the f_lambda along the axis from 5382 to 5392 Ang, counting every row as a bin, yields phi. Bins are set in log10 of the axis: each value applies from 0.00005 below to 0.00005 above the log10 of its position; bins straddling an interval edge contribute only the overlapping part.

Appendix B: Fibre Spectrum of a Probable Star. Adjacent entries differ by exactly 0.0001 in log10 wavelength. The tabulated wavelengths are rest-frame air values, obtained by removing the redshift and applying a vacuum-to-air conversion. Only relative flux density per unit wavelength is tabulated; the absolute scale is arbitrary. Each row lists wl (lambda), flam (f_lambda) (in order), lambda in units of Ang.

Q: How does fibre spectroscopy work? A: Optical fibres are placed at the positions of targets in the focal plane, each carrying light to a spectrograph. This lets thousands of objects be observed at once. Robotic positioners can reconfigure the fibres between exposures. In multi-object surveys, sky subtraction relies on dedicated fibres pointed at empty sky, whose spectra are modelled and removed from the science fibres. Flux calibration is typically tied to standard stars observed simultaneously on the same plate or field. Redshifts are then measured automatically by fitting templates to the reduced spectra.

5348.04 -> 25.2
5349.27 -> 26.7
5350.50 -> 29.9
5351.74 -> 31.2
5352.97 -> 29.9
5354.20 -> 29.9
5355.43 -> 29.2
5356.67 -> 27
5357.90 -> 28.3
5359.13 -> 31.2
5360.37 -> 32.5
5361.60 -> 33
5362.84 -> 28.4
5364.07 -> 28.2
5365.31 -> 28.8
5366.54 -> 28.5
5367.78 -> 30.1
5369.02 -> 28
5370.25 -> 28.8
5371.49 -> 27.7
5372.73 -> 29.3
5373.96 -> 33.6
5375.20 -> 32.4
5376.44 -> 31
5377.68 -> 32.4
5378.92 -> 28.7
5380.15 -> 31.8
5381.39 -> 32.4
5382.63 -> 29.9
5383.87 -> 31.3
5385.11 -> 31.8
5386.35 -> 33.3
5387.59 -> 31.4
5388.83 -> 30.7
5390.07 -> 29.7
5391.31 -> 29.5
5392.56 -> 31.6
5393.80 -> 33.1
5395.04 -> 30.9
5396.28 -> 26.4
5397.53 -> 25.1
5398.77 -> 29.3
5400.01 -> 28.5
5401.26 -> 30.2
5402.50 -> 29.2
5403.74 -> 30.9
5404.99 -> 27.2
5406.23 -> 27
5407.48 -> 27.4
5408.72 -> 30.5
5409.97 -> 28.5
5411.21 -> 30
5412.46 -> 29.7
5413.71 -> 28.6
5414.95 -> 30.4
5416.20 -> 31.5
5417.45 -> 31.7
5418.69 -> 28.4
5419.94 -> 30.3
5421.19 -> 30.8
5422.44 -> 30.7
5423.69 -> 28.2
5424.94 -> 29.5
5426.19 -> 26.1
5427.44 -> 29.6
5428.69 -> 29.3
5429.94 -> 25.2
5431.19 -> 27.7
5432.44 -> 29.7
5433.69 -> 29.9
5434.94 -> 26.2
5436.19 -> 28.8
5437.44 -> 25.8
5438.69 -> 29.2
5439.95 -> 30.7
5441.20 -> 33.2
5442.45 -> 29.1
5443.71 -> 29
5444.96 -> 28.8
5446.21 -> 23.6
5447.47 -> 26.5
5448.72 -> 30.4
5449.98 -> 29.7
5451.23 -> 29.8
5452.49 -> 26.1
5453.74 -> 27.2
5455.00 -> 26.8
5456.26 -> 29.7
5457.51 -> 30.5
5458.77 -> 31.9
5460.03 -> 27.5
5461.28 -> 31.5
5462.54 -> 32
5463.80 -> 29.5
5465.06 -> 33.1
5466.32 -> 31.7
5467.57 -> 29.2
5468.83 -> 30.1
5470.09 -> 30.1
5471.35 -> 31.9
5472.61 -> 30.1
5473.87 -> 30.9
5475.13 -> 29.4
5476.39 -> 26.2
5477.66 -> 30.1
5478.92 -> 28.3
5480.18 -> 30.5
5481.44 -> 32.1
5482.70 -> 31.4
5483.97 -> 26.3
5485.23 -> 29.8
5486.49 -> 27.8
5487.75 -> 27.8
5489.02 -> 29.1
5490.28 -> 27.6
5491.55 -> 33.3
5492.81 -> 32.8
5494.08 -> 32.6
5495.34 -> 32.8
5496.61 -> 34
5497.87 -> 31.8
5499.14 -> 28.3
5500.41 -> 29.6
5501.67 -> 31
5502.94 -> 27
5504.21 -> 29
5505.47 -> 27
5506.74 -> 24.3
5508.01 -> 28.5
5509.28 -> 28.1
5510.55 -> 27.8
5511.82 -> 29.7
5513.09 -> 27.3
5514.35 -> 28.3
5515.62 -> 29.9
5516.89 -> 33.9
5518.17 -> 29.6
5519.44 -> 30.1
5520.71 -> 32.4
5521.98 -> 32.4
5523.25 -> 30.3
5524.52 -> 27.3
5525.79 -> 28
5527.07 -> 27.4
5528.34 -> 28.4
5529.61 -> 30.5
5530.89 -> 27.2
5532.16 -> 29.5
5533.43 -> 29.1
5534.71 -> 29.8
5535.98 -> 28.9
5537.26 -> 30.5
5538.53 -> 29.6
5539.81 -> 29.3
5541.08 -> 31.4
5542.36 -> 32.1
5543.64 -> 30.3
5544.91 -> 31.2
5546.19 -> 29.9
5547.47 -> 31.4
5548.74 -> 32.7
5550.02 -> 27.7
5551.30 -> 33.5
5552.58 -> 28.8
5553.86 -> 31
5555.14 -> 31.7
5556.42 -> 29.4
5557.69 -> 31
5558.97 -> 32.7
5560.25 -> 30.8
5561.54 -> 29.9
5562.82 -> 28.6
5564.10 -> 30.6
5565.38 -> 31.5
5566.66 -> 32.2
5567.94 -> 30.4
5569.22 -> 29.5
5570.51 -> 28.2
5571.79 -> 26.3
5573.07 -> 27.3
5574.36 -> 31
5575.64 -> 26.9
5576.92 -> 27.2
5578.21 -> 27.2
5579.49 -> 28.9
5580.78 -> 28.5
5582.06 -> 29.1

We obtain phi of 309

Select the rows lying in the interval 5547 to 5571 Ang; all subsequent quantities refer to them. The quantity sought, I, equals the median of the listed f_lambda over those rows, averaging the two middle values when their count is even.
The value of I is 30.8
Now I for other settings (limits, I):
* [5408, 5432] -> 29.6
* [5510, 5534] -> 29.5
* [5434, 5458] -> 29.0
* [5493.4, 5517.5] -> 29.0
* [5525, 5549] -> 29.8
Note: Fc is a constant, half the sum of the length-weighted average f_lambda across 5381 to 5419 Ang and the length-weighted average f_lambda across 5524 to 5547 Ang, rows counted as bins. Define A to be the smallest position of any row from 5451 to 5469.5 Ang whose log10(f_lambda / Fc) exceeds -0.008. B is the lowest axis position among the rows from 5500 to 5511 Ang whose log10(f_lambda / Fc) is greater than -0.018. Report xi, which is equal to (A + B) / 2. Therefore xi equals 5475.8 Ang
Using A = 5451.23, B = 5500.41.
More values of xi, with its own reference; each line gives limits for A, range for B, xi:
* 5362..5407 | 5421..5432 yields 5394.5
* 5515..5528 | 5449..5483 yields 5482.8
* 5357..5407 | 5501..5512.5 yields 5430.4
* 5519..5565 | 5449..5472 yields 5484.7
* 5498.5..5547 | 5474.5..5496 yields 5487.8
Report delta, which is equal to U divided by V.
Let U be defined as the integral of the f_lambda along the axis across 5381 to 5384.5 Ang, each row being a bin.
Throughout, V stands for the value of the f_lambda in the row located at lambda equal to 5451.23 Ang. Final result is 3.7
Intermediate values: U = 109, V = 29.8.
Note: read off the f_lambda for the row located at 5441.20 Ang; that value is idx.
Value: 33.2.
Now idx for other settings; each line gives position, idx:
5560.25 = 30.8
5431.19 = 27.7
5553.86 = 31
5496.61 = 34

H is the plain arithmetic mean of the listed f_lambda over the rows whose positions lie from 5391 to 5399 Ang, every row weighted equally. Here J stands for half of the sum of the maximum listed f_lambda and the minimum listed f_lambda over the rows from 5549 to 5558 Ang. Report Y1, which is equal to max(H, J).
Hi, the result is 30.6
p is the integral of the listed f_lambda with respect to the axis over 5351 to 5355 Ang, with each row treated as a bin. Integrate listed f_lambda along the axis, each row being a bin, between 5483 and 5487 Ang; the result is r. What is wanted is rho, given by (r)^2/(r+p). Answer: 55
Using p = 121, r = 113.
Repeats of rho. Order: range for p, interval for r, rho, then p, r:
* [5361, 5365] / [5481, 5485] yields 60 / 119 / 119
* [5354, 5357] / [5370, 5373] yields 42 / 86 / 85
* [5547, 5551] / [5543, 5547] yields 61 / 123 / 122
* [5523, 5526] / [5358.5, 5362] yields 64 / 85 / 113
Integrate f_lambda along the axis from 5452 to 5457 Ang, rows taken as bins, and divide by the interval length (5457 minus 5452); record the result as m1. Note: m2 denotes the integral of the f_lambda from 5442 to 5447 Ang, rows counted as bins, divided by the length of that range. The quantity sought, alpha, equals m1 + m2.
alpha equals 55.1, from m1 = 27.6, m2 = 27.5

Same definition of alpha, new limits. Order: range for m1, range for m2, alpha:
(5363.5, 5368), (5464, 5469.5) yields 59.7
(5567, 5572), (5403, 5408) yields 57.2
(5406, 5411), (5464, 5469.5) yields 59.5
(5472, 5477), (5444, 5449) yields 56.4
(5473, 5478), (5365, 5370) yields 58.0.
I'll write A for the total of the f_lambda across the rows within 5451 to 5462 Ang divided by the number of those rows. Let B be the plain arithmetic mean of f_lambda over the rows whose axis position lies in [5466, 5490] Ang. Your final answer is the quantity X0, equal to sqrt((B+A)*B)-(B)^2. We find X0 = -836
